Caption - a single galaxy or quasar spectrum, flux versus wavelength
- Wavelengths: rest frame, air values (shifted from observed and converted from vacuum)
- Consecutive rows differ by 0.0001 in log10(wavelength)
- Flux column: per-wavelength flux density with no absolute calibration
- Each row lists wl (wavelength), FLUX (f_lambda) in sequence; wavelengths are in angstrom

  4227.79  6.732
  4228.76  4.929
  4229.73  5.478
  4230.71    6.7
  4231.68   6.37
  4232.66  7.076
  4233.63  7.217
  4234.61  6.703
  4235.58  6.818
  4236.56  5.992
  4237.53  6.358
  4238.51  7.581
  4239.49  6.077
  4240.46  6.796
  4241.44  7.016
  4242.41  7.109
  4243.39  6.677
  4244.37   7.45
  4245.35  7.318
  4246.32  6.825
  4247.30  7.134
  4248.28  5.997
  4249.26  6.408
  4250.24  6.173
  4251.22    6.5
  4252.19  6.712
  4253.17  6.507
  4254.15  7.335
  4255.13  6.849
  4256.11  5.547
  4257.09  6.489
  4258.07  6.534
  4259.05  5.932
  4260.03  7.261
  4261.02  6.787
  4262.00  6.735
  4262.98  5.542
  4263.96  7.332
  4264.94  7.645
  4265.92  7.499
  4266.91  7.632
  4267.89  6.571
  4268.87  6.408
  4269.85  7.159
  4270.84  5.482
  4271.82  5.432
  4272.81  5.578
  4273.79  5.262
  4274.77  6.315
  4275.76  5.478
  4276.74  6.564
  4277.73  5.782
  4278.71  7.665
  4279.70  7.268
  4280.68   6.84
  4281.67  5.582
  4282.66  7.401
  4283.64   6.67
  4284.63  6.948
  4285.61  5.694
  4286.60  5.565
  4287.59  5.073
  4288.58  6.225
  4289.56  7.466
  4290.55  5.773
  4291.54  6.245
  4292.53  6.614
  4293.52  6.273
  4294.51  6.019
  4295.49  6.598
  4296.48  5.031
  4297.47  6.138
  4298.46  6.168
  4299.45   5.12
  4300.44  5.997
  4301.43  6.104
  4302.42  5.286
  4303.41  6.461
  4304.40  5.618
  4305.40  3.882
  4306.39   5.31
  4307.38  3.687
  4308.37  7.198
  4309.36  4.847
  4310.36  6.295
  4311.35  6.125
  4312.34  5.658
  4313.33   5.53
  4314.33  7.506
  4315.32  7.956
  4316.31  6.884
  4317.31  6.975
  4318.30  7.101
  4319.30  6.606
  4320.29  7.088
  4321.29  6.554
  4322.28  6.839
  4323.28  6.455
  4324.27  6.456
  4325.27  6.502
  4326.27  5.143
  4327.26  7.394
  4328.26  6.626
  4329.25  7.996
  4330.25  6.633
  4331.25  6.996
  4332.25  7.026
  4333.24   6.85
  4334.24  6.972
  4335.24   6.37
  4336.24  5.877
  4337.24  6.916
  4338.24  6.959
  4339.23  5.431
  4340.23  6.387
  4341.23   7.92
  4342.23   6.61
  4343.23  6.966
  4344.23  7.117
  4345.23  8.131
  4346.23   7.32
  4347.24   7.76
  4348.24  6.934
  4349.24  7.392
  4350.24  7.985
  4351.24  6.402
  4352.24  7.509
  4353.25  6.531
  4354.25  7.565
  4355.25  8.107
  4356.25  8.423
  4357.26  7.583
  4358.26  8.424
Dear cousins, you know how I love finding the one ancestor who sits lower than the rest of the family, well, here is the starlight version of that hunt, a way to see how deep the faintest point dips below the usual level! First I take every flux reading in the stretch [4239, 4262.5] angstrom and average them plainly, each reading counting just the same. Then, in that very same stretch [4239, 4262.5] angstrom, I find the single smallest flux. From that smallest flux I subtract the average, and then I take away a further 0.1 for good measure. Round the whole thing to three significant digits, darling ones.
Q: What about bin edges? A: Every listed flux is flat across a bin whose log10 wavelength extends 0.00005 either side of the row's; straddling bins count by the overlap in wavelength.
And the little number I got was -1.23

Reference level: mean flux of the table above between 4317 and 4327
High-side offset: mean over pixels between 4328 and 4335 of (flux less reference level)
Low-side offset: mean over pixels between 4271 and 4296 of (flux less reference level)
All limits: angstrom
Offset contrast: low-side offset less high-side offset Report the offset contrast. -0.8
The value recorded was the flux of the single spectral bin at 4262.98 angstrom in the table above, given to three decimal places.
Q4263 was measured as 5.542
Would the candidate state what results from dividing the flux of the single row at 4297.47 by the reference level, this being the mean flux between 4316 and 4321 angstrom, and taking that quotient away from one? 0.11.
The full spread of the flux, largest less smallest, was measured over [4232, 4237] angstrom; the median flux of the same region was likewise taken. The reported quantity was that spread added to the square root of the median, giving 3.84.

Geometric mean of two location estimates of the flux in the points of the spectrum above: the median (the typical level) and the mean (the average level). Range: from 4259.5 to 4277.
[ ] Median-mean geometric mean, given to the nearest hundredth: 6.52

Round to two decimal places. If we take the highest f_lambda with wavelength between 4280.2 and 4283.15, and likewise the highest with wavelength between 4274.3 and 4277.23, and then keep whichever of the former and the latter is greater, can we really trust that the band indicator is 7.40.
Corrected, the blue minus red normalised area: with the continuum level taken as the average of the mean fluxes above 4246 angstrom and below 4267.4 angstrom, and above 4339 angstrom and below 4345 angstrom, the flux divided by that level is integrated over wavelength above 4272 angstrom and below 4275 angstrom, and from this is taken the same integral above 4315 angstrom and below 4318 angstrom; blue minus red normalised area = -0.7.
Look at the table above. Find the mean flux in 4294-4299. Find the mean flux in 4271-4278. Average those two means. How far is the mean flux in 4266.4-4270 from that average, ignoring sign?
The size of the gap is 1.1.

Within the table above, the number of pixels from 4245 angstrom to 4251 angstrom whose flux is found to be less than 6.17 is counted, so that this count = 1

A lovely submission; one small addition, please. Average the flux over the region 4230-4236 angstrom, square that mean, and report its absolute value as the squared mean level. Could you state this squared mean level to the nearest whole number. 46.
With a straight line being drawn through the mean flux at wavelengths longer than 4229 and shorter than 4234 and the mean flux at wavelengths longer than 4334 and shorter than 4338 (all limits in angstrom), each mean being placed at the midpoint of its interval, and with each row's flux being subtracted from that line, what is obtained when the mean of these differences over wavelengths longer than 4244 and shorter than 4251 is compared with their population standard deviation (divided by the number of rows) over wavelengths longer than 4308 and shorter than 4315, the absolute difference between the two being 1.1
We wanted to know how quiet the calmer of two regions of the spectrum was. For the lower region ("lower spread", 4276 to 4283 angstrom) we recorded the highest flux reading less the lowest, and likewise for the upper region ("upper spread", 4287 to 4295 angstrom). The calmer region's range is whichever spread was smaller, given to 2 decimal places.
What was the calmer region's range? 2.08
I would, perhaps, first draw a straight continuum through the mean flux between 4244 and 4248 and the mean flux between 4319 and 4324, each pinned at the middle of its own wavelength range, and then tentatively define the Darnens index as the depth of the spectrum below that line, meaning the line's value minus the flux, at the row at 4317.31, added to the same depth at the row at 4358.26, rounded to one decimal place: -2.2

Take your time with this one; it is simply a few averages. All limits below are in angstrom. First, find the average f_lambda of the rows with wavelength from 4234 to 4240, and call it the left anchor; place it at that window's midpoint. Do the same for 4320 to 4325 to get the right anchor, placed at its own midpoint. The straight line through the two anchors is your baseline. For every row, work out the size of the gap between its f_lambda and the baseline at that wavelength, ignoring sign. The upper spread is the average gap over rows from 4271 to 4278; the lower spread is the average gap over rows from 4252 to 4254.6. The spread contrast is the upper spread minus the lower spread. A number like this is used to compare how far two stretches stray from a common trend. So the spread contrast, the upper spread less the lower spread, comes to 0.54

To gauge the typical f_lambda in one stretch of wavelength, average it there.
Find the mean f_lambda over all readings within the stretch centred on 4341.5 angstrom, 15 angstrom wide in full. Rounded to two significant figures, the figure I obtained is 6.9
